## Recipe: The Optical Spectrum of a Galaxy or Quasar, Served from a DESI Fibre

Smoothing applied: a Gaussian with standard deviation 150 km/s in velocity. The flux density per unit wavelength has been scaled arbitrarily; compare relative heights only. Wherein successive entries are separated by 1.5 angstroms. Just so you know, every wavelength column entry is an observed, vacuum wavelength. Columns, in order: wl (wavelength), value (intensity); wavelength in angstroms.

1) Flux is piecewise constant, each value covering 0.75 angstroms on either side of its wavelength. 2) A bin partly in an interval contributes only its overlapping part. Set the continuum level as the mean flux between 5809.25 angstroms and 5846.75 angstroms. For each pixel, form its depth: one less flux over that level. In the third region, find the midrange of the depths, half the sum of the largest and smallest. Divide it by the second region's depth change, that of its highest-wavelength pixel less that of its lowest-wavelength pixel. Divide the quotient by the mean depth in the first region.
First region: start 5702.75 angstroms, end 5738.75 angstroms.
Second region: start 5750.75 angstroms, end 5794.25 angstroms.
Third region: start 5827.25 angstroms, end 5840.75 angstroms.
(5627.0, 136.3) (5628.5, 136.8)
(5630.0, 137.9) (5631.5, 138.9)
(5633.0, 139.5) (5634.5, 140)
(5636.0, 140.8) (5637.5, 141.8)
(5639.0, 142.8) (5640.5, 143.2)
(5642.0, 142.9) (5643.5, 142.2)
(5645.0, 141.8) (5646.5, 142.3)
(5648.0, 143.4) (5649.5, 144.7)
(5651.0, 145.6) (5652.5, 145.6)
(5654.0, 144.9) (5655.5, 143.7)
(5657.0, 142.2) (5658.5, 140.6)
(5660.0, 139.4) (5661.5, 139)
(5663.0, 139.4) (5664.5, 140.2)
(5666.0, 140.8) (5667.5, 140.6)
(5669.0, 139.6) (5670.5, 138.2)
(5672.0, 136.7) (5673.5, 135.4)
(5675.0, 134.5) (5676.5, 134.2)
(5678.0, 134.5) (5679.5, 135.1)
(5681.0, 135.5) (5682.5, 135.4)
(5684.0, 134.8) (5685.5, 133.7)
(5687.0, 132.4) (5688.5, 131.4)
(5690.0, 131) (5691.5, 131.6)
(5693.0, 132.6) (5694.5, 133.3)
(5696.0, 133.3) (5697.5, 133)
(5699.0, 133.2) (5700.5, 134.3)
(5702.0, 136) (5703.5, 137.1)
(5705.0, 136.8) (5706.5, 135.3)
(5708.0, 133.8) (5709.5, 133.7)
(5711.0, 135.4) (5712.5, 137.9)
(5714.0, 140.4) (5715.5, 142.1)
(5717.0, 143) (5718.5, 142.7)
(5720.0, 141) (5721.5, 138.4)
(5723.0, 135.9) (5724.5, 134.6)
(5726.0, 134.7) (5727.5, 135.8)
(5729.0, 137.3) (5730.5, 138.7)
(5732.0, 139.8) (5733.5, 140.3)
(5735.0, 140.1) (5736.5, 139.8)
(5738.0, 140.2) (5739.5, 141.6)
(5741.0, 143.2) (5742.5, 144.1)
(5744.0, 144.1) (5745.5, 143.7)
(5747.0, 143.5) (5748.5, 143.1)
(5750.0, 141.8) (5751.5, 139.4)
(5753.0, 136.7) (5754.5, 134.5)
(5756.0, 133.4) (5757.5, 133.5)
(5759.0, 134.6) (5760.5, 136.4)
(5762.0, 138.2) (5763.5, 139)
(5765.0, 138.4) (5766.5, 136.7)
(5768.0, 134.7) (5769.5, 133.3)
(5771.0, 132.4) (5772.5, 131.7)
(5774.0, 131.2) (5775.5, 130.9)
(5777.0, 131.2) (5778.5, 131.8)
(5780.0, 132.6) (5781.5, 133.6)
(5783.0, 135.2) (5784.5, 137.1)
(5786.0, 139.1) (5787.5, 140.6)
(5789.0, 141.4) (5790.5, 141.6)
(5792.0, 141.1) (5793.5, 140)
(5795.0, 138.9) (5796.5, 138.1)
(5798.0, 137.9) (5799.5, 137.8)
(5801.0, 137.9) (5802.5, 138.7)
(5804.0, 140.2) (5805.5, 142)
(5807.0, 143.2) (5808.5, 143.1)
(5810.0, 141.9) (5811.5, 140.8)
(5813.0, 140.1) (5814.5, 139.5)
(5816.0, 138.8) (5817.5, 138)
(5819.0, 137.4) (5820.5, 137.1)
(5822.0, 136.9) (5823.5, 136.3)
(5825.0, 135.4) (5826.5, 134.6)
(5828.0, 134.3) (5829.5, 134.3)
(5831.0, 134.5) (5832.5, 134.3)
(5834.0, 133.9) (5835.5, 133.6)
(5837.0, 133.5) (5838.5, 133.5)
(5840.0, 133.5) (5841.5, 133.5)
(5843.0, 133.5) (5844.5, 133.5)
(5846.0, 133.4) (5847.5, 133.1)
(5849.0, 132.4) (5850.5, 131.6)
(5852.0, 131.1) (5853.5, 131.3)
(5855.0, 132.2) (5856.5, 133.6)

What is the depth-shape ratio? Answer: 184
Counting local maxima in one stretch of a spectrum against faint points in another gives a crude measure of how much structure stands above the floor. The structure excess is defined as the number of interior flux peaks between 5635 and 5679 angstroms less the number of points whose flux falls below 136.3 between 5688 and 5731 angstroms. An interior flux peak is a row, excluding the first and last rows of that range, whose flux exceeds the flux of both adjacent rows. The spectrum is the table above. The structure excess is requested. -16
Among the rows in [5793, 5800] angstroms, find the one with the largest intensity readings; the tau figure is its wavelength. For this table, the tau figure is 5793.5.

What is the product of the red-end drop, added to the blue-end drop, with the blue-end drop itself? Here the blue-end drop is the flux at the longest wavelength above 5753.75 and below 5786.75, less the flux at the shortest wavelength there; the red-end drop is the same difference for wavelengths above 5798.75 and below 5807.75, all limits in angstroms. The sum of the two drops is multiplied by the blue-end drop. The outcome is 46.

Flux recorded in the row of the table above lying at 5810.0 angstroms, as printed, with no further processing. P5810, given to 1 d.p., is 141.9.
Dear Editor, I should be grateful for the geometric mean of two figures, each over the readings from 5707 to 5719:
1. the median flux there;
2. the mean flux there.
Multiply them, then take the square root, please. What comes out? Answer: 139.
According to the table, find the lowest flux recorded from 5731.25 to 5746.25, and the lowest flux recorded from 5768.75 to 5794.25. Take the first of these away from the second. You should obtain -8.9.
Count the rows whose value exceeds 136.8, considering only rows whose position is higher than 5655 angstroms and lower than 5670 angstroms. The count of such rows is 10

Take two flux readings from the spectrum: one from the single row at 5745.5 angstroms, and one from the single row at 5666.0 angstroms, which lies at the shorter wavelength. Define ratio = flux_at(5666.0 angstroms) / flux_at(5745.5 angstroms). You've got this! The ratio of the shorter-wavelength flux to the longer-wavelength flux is 0.98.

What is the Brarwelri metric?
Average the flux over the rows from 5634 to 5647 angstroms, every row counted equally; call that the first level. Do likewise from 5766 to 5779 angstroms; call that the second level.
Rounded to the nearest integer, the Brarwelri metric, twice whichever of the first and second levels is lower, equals 265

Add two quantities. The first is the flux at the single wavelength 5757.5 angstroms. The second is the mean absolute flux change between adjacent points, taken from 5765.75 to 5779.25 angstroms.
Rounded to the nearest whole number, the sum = 134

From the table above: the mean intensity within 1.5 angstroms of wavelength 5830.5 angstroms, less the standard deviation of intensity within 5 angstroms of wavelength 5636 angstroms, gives 133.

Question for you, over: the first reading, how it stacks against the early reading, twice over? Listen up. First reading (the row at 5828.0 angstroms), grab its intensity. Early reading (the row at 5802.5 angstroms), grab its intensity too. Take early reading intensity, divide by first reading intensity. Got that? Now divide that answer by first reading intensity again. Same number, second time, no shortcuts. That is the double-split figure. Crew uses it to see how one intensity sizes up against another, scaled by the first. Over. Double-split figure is 0.0077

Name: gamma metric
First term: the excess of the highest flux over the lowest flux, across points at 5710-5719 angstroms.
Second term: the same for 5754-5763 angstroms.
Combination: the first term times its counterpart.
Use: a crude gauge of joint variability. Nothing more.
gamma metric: 36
